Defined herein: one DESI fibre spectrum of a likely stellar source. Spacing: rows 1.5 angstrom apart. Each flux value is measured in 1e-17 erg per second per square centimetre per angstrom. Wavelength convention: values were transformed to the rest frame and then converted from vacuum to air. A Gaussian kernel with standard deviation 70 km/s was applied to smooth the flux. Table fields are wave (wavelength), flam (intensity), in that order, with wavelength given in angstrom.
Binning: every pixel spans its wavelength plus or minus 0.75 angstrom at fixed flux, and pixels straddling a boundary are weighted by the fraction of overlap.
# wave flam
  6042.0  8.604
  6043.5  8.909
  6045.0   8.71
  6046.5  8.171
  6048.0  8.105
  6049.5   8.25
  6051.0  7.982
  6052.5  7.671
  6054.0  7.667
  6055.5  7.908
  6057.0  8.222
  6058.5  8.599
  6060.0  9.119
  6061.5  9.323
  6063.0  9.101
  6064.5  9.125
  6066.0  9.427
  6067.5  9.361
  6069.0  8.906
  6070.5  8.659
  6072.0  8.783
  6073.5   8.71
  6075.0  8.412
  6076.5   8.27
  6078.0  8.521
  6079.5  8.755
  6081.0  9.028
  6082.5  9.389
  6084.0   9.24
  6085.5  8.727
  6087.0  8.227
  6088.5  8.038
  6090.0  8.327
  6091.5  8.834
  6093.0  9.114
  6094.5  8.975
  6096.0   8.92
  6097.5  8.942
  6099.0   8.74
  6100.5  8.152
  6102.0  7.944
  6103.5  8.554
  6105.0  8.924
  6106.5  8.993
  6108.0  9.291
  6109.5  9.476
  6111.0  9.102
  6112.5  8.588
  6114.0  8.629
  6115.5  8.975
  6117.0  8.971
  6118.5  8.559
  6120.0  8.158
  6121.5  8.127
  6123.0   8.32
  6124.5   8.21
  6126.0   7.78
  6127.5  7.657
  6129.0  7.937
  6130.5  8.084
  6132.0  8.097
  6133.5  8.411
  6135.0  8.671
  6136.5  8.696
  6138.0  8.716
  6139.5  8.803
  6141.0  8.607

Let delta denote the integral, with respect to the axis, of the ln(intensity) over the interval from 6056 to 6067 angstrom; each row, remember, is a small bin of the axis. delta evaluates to 24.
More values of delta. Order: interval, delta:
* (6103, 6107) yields 9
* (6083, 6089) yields 13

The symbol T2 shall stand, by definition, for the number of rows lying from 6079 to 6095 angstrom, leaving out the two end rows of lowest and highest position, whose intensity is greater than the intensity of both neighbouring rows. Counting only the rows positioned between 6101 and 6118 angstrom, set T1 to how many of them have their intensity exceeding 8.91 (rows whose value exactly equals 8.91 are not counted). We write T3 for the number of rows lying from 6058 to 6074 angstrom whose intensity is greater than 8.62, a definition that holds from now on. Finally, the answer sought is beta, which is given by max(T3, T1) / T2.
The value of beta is 5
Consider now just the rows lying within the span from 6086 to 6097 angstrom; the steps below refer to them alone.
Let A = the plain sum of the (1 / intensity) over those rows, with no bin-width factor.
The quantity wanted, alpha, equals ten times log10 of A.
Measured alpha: -0.902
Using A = 0.812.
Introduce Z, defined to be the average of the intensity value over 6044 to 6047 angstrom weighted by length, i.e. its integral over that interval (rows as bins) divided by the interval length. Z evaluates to 8.5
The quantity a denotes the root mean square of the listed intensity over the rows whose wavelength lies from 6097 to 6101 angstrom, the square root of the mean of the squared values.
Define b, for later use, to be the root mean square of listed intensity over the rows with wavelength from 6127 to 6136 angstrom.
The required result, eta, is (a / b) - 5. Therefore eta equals -3.94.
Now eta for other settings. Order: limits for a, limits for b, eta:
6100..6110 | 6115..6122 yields -3.98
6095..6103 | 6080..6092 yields -4.02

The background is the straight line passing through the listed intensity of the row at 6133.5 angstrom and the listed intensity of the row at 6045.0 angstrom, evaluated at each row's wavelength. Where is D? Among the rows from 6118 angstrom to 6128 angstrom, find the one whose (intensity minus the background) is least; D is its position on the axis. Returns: 6127.5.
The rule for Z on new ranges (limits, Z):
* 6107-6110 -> 9.3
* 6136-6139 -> 8.7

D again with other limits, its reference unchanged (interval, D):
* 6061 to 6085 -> 6076.5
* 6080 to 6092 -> 6088.5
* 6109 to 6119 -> 6118.5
